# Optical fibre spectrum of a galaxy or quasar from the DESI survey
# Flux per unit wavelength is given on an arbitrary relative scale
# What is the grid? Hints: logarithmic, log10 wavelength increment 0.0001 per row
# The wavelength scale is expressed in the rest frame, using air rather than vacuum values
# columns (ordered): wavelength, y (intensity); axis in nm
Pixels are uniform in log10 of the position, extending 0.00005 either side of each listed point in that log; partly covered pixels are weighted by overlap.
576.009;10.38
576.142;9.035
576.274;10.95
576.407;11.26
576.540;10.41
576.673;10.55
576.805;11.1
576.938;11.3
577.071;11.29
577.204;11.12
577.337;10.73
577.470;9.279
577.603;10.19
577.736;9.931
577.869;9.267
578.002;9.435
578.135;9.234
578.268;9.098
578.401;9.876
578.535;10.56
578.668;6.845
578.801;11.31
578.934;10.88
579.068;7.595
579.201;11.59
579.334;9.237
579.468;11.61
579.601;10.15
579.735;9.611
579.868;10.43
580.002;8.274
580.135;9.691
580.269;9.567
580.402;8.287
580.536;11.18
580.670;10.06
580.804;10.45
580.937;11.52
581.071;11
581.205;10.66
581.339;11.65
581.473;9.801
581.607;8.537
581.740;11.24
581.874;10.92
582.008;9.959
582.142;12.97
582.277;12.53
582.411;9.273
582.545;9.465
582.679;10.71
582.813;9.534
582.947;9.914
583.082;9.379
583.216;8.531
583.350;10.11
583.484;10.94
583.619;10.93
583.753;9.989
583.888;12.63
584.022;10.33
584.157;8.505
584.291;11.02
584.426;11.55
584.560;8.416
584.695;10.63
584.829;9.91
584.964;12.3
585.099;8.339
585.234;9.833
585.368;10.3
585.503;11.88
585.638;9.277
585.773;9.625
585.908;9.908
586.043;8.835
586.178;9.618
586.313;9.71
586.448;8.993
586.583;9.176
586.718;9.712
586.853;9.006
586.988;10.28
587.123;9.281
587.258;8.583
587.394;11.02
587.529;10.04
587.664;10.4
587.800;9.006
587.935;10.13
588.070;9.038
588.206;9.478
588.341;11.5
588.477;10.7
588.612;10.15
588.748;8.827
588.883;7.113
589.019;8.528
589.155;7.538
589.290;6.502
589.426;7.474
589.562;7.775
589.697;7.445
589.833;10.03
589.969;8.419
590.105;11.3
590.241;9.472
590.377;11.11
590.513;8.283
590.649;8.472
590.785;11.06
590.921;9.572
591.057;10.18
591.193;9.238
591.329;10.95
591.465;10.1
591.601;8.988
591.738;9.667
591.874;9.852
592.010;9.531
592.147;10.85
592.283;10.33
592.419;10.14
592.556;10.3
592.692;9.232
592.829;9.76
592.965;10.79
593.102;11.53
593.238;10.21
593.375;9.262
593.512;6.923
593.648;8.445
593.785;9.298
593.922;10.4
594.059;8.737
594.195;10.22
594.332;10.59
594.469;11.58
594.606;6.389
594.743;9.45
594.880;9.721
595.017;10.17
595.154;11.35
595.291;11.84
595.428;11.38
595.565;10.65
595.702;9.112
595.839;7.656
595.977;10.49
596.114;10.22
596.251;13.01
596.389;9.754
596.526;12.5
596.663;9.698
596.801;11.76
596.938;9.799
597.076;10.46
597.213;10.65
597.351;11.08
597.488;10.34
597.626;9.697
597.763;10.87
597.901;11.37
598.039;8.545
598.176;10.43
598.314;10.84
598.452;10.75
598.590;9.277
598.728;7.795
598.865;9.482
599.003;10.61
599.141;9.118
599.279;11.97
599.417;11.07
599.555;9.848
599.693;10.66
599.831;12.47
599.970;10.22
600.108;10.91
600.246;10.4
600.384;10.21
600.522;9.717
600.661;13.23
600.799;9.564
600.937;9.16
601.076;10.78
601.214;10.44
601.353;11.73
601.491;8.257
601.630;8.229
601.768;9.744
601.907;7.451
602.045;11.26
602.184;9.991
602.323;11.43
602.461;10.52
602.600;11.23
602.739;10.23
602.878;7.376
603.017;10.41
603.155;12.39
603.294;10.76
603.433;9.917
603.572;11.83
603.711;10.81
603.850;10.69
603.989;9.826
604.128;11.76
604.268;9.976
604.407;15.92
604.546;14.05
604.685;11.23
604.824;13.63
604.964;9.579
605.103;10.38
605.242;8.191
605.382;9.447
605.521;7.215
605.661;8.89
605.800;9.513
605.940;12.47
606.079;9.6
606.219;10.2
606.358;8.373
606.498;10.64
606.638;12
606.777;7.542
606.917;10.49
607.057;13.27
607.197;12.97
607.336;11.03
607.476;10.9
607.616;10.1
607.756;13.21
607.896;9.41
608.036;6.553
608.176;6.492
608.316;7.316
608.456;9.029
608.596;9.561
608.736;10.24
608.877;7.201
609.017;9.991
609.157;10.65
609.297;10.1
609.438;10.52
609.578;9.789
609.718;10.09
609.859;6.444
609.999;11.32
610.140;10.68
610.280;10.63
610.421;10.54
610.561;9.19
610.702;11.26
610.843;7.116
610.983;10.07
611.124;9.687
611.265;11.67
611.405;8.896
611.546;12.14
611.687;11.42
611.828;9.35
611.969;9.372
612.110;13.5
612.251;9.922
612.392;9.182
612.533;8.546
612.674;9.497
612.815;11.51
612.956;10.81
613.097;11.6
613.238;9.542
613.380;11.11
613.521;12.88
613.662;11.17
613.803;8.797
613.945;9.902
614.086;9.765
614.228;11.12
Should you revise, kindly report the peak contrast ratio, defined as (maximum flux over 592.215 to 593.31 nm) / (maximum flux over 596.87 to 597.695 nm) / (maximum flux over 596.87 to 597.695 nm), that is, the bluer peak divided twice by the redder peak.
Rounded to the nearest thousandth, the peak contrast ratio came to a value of 0.094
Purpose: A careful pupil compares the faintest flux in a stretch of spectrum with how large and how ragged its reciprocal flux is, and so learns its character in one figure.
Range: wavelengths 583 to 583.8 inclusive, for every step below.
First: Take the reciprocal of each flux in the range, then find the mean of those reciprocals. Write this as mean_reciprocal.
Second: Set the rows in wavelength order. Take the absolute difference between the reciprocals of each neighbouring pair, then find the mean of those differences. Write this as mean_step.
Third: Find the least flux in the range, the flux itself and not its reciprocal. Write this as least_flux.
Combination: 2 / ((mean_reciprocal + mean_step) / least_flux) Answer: 155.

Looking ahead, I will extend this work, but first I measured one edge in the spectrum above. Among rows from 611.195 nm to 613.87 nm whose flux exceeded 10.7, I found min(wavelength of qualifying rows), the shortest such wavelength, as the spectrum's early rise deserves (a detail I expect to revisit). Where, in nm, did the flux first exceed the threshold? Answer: 611.265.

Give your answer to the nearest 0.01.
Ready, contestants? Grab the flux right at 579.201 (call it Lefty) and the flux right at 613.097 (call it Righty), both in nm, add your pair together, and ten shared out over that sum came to 0.43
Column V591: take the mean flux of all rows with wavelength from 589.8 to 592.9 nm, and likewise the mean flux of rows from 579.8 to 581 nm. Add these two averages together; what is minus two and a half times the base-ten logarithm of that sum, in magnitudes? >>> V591 -3.24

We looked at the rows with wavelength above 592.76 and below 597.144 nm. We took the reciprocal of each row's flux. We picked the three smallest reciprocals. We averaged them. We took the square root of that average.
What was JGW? 0.284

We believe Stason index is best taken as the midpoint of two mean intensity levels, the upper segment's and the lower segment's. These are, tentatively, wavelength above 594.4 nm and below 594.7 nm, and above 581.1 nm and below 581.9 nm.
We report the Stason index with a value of 9.7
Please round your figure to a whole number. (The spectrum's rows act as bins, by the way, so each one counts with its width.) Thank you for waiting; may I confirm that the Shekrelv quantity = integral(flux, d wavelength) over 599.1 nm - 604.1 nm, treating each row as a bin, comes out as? 52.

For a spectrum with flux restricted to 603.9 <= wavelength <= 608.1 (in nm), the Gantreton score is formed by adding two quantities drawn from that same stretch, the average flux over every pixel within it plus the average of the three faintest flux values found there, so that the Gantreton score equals 17.72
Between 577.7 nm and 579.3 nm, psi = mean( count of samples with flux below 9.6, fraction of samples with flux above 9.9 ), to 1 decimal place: 3.2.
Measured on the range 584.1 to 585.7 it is 2.3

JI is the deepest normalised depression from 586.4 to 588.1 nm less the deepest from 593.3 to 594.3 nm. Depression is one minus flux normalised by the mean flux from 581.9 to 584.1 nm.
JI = -0.16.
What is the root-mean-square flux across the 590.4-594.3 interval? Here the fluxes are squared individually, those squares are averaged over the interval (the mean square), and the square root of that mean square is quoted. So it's 9.8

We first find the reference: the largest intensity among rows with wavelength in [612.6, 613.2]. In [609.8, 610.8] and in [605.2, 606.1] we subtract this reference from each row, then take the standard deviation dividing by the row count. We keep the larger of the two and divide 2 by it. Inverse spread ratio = 1.25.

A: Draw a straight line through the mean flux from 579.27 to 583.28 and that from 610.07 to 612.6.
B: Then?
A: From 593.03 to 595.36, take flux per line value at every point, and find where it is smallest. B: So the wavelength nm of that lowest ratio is 594.606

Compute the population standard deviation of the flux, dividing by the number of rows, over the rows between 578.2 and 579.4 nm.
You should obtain 1.5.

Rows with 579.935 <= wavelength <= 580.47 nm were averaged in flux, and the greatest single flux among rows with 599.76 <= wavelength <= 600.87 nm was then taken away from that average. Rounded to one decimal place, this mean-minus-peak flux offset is -4.3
